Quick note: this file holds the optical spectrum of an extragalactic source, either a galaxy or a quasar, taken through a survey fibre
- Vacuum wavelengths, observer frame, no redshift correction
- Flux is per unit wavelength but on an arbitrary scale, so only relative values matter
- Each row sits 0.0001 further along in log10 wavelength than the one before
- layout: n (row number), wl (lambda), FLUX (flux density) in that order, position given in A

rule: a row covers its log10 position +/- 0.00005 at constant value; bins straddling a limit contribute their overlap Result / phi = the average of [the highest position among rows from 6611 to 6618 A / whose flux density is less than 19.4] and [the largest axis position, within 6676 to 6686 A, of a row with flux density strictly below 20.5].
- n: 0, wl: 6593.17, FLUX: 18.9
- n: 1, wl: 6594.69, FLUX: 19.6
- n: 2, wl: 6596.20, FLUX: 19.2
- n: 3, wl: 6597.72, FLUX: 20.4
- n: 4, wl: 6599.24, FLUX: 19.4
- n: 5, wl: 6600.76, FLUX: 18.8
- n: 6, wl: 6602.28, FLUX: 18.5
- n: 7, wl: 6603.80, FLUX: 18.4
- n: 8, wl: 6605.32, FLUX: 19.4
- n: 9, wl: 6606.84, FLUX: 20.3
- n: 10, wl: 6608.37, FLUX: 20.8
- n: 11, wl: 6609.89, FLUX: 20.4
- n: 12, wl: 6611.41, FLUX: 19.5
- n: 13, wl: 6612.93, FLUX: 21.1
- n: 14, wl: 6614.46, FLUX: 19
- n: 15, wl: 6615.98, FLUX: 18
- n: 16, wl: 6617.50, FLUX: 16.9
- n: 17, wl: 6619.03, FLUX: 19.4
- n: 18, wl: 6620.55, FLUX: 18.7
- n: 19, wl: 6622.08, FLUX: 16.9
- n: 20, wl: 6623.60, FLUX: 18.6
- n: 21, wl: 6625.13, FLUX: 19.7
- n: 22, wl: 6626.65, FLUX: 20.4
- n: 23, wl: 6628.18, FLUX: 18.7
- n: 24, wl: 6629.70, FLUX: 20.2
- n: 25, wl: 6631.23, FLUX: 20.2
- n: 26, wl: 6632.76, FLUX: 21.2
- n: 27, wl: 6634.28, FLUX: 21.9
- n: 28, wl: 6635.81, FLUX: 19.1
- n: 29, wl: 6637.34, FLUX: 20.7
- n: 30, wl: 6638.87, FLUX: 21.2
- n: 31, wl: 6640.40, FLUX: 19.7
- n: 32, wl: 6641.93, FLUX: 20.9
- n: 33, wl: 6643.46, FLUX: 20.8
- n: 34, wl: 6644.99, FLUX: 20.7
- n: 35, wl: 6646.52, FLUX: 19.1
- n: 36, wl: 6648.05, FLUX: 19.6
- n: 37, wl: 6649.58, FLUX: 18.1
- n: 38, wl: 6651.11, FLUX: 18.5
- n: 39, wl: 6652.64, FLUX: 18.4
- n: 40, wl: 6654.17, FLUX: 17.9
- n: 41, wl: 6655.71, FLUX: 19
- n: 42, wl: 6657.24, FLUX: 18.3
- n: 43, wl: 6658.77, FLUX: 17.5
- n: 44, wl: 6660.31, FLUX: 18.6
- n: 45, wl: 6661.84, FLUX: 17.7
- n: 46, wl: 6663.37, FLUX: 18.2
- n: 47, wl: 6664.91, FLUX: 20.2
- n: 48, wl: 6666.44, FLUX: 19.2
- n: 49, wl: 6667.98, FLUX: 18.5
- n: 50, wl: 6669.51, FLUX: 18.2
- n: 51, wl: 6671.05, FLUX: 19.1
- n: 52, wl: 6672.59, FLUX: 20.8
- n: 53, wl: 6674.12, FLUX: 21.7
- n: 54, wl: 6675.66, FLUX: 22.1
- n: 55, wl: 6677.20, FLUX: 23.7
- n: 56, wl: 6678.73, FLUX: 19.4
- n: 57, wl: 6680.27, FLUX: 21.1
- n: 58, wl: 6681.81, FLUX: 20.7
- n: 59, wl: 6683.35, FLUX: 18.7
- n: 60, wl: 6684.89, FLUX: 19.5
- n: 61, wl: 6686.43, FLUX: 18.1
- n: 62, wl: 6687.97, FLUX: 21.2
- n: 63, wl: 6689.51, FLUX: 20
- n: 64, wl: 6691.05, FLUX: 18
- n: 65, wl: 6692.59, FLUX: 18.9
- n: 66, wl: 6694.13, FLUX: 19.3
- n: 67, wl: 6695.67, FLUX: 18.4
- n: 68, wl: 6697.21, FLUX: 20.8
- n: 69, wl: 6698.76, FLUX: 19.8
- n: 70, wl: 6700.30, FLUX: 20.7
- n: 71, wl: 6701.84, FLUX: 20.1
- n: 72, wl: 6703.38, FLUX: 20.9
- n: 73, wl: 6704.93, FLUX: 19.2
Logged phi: 6651.2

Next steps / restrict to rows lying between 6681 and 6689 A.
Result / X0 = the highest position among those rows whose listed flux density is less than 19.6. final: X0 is 6686.43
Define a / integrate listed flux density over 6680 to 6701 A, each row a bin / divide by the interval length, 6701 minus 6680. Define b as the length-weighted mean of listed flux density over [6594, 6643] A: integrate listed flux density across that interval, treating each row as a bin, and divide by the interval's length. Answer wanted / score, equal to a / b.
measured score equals 1.00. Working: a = 19.6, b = 19.6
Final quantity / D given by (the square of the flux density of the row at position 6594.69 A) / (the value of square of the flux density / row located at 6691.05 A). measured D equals 1.19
